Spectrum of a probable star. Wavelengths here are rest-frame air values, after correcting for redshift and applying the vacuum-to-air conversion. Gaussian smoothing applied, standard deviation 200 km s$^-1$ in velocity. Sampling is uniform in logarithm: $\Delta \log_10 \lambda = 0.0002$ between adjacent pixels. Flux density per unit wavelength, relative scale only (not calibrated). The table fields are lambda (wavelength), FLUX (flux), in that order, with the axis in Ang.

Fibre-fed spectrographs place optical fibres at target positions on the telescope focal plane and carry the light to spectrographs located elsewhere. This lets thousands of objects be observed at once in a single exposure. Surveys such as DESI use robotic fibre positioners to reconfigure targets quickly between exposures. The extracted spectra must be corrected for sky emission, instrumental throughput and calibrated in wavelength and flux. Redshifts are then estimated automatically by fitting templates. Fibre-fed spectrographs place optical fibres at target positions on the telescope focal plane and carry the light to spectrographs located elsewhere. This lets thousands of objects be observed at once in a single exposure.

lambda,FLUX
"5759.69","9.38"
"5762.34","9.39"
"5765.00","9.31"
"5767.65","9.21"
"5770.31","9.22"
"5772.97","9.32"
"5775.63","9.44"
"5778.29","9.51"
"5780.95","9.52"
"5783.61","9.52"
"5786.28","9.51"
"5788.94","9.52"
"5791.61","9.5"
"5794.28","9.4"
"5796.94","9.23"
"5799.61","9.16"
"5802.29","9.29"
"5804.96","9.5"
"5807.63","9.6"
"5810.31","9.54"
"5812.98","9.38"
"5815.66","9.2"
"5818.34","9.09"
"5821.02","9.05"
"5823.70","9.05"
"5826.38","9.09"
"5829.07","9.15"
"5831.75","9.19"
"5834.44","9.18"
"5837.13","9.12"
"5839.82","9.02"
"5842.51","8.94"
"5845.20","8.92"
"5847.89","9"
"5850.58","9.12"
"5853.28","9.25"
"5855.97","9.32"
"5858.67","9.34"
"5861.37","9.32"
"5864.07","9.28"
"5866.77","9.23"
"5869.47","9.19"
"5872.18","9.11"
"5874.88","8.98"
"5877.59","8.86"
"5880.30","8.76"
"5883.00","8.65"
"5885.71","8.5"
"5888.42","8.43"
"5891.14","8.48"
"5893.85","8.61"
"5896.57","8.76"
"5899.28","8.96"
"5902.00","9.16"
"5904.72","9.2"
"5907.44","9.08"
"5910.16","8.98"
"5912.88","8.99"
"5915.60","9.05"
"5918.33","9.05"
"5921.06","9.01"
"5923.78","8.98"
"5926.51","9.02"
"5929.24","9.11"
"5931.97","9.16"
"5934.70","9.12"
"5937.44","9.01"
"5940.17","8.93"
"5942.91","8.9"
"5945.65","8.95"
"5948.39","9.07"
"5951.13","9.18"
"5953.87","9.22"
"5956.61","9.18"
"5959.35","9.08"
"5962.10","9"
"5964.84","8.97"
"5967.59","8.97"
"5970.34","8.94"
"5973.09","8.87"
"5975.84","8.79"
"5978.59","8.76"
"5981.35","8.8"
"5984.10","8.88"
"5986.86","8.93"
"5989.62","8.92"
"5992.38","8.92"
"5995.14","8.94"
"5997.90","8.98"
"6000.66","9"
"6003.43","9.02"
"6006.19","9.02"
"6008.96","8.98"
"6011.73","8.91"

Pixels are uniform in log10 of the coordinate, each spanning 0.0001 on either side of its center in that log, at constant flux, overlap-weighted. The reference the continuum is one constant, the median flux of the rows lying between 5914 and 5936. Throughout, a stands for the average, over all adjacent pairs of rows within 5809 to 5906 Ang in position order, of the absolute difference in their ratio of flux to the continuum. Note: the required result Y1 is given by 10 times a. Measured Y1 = 0.095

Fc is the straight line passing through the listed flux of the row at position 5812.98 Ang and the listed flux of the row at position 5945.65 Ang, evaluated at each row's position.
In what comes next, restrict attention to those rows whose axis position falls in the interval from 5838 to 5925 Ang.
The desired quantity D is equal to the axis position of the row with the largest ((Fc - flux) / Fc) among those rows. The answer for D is 5888.42 Ang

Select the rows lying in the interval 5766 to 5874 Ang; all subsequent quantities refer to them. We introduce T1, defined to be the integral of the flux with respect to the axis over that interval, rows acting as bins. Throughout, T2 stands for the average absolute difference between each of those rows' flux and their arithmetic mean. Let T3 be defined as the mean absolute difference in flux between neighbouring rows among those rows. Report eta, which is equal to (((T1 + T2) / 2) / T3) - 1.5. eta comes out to 7119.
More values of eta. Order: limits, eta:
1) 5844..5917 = 3566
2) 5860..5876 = 1080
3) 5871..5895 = 971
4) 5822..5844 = 1794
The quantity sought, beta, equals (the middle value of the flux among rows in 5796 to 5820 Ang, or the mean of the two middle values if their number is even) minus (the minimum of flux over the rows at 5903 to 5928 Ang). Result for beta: 0.31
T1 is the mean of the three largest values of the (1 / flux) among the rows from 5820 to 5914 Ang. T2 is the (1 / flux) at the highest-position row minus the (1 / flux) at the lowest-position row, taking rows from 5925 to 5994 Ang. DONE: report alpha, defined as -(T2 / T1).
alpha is -0.01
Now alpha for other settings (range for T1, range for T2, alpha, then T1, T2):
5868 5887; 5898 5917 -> 0.01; 0.1158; -0.001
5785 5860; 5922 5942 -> -0.01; 0.1117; 0.001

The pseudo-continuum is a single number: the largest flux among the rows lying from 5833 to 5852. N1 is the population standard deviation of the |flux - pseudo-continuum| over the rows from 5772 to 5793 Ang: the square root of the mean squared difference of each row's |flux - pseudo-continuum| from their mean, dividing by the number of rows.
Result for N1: 0.07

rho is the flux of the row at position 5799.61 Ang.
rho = 9.16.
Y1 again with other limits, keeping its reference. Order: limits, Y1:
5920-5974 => 0.066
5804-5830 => 0.092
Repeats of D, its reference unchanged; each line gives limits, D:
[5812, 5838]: 5821.02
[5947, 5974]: 5973.09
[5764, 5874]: 5845.20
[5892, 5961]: 5893.85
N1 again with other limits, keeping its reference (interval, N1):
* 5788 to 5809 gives 0.14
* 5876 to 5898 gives 0.14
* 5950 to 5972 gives 0.09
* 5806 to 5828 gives 0.13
